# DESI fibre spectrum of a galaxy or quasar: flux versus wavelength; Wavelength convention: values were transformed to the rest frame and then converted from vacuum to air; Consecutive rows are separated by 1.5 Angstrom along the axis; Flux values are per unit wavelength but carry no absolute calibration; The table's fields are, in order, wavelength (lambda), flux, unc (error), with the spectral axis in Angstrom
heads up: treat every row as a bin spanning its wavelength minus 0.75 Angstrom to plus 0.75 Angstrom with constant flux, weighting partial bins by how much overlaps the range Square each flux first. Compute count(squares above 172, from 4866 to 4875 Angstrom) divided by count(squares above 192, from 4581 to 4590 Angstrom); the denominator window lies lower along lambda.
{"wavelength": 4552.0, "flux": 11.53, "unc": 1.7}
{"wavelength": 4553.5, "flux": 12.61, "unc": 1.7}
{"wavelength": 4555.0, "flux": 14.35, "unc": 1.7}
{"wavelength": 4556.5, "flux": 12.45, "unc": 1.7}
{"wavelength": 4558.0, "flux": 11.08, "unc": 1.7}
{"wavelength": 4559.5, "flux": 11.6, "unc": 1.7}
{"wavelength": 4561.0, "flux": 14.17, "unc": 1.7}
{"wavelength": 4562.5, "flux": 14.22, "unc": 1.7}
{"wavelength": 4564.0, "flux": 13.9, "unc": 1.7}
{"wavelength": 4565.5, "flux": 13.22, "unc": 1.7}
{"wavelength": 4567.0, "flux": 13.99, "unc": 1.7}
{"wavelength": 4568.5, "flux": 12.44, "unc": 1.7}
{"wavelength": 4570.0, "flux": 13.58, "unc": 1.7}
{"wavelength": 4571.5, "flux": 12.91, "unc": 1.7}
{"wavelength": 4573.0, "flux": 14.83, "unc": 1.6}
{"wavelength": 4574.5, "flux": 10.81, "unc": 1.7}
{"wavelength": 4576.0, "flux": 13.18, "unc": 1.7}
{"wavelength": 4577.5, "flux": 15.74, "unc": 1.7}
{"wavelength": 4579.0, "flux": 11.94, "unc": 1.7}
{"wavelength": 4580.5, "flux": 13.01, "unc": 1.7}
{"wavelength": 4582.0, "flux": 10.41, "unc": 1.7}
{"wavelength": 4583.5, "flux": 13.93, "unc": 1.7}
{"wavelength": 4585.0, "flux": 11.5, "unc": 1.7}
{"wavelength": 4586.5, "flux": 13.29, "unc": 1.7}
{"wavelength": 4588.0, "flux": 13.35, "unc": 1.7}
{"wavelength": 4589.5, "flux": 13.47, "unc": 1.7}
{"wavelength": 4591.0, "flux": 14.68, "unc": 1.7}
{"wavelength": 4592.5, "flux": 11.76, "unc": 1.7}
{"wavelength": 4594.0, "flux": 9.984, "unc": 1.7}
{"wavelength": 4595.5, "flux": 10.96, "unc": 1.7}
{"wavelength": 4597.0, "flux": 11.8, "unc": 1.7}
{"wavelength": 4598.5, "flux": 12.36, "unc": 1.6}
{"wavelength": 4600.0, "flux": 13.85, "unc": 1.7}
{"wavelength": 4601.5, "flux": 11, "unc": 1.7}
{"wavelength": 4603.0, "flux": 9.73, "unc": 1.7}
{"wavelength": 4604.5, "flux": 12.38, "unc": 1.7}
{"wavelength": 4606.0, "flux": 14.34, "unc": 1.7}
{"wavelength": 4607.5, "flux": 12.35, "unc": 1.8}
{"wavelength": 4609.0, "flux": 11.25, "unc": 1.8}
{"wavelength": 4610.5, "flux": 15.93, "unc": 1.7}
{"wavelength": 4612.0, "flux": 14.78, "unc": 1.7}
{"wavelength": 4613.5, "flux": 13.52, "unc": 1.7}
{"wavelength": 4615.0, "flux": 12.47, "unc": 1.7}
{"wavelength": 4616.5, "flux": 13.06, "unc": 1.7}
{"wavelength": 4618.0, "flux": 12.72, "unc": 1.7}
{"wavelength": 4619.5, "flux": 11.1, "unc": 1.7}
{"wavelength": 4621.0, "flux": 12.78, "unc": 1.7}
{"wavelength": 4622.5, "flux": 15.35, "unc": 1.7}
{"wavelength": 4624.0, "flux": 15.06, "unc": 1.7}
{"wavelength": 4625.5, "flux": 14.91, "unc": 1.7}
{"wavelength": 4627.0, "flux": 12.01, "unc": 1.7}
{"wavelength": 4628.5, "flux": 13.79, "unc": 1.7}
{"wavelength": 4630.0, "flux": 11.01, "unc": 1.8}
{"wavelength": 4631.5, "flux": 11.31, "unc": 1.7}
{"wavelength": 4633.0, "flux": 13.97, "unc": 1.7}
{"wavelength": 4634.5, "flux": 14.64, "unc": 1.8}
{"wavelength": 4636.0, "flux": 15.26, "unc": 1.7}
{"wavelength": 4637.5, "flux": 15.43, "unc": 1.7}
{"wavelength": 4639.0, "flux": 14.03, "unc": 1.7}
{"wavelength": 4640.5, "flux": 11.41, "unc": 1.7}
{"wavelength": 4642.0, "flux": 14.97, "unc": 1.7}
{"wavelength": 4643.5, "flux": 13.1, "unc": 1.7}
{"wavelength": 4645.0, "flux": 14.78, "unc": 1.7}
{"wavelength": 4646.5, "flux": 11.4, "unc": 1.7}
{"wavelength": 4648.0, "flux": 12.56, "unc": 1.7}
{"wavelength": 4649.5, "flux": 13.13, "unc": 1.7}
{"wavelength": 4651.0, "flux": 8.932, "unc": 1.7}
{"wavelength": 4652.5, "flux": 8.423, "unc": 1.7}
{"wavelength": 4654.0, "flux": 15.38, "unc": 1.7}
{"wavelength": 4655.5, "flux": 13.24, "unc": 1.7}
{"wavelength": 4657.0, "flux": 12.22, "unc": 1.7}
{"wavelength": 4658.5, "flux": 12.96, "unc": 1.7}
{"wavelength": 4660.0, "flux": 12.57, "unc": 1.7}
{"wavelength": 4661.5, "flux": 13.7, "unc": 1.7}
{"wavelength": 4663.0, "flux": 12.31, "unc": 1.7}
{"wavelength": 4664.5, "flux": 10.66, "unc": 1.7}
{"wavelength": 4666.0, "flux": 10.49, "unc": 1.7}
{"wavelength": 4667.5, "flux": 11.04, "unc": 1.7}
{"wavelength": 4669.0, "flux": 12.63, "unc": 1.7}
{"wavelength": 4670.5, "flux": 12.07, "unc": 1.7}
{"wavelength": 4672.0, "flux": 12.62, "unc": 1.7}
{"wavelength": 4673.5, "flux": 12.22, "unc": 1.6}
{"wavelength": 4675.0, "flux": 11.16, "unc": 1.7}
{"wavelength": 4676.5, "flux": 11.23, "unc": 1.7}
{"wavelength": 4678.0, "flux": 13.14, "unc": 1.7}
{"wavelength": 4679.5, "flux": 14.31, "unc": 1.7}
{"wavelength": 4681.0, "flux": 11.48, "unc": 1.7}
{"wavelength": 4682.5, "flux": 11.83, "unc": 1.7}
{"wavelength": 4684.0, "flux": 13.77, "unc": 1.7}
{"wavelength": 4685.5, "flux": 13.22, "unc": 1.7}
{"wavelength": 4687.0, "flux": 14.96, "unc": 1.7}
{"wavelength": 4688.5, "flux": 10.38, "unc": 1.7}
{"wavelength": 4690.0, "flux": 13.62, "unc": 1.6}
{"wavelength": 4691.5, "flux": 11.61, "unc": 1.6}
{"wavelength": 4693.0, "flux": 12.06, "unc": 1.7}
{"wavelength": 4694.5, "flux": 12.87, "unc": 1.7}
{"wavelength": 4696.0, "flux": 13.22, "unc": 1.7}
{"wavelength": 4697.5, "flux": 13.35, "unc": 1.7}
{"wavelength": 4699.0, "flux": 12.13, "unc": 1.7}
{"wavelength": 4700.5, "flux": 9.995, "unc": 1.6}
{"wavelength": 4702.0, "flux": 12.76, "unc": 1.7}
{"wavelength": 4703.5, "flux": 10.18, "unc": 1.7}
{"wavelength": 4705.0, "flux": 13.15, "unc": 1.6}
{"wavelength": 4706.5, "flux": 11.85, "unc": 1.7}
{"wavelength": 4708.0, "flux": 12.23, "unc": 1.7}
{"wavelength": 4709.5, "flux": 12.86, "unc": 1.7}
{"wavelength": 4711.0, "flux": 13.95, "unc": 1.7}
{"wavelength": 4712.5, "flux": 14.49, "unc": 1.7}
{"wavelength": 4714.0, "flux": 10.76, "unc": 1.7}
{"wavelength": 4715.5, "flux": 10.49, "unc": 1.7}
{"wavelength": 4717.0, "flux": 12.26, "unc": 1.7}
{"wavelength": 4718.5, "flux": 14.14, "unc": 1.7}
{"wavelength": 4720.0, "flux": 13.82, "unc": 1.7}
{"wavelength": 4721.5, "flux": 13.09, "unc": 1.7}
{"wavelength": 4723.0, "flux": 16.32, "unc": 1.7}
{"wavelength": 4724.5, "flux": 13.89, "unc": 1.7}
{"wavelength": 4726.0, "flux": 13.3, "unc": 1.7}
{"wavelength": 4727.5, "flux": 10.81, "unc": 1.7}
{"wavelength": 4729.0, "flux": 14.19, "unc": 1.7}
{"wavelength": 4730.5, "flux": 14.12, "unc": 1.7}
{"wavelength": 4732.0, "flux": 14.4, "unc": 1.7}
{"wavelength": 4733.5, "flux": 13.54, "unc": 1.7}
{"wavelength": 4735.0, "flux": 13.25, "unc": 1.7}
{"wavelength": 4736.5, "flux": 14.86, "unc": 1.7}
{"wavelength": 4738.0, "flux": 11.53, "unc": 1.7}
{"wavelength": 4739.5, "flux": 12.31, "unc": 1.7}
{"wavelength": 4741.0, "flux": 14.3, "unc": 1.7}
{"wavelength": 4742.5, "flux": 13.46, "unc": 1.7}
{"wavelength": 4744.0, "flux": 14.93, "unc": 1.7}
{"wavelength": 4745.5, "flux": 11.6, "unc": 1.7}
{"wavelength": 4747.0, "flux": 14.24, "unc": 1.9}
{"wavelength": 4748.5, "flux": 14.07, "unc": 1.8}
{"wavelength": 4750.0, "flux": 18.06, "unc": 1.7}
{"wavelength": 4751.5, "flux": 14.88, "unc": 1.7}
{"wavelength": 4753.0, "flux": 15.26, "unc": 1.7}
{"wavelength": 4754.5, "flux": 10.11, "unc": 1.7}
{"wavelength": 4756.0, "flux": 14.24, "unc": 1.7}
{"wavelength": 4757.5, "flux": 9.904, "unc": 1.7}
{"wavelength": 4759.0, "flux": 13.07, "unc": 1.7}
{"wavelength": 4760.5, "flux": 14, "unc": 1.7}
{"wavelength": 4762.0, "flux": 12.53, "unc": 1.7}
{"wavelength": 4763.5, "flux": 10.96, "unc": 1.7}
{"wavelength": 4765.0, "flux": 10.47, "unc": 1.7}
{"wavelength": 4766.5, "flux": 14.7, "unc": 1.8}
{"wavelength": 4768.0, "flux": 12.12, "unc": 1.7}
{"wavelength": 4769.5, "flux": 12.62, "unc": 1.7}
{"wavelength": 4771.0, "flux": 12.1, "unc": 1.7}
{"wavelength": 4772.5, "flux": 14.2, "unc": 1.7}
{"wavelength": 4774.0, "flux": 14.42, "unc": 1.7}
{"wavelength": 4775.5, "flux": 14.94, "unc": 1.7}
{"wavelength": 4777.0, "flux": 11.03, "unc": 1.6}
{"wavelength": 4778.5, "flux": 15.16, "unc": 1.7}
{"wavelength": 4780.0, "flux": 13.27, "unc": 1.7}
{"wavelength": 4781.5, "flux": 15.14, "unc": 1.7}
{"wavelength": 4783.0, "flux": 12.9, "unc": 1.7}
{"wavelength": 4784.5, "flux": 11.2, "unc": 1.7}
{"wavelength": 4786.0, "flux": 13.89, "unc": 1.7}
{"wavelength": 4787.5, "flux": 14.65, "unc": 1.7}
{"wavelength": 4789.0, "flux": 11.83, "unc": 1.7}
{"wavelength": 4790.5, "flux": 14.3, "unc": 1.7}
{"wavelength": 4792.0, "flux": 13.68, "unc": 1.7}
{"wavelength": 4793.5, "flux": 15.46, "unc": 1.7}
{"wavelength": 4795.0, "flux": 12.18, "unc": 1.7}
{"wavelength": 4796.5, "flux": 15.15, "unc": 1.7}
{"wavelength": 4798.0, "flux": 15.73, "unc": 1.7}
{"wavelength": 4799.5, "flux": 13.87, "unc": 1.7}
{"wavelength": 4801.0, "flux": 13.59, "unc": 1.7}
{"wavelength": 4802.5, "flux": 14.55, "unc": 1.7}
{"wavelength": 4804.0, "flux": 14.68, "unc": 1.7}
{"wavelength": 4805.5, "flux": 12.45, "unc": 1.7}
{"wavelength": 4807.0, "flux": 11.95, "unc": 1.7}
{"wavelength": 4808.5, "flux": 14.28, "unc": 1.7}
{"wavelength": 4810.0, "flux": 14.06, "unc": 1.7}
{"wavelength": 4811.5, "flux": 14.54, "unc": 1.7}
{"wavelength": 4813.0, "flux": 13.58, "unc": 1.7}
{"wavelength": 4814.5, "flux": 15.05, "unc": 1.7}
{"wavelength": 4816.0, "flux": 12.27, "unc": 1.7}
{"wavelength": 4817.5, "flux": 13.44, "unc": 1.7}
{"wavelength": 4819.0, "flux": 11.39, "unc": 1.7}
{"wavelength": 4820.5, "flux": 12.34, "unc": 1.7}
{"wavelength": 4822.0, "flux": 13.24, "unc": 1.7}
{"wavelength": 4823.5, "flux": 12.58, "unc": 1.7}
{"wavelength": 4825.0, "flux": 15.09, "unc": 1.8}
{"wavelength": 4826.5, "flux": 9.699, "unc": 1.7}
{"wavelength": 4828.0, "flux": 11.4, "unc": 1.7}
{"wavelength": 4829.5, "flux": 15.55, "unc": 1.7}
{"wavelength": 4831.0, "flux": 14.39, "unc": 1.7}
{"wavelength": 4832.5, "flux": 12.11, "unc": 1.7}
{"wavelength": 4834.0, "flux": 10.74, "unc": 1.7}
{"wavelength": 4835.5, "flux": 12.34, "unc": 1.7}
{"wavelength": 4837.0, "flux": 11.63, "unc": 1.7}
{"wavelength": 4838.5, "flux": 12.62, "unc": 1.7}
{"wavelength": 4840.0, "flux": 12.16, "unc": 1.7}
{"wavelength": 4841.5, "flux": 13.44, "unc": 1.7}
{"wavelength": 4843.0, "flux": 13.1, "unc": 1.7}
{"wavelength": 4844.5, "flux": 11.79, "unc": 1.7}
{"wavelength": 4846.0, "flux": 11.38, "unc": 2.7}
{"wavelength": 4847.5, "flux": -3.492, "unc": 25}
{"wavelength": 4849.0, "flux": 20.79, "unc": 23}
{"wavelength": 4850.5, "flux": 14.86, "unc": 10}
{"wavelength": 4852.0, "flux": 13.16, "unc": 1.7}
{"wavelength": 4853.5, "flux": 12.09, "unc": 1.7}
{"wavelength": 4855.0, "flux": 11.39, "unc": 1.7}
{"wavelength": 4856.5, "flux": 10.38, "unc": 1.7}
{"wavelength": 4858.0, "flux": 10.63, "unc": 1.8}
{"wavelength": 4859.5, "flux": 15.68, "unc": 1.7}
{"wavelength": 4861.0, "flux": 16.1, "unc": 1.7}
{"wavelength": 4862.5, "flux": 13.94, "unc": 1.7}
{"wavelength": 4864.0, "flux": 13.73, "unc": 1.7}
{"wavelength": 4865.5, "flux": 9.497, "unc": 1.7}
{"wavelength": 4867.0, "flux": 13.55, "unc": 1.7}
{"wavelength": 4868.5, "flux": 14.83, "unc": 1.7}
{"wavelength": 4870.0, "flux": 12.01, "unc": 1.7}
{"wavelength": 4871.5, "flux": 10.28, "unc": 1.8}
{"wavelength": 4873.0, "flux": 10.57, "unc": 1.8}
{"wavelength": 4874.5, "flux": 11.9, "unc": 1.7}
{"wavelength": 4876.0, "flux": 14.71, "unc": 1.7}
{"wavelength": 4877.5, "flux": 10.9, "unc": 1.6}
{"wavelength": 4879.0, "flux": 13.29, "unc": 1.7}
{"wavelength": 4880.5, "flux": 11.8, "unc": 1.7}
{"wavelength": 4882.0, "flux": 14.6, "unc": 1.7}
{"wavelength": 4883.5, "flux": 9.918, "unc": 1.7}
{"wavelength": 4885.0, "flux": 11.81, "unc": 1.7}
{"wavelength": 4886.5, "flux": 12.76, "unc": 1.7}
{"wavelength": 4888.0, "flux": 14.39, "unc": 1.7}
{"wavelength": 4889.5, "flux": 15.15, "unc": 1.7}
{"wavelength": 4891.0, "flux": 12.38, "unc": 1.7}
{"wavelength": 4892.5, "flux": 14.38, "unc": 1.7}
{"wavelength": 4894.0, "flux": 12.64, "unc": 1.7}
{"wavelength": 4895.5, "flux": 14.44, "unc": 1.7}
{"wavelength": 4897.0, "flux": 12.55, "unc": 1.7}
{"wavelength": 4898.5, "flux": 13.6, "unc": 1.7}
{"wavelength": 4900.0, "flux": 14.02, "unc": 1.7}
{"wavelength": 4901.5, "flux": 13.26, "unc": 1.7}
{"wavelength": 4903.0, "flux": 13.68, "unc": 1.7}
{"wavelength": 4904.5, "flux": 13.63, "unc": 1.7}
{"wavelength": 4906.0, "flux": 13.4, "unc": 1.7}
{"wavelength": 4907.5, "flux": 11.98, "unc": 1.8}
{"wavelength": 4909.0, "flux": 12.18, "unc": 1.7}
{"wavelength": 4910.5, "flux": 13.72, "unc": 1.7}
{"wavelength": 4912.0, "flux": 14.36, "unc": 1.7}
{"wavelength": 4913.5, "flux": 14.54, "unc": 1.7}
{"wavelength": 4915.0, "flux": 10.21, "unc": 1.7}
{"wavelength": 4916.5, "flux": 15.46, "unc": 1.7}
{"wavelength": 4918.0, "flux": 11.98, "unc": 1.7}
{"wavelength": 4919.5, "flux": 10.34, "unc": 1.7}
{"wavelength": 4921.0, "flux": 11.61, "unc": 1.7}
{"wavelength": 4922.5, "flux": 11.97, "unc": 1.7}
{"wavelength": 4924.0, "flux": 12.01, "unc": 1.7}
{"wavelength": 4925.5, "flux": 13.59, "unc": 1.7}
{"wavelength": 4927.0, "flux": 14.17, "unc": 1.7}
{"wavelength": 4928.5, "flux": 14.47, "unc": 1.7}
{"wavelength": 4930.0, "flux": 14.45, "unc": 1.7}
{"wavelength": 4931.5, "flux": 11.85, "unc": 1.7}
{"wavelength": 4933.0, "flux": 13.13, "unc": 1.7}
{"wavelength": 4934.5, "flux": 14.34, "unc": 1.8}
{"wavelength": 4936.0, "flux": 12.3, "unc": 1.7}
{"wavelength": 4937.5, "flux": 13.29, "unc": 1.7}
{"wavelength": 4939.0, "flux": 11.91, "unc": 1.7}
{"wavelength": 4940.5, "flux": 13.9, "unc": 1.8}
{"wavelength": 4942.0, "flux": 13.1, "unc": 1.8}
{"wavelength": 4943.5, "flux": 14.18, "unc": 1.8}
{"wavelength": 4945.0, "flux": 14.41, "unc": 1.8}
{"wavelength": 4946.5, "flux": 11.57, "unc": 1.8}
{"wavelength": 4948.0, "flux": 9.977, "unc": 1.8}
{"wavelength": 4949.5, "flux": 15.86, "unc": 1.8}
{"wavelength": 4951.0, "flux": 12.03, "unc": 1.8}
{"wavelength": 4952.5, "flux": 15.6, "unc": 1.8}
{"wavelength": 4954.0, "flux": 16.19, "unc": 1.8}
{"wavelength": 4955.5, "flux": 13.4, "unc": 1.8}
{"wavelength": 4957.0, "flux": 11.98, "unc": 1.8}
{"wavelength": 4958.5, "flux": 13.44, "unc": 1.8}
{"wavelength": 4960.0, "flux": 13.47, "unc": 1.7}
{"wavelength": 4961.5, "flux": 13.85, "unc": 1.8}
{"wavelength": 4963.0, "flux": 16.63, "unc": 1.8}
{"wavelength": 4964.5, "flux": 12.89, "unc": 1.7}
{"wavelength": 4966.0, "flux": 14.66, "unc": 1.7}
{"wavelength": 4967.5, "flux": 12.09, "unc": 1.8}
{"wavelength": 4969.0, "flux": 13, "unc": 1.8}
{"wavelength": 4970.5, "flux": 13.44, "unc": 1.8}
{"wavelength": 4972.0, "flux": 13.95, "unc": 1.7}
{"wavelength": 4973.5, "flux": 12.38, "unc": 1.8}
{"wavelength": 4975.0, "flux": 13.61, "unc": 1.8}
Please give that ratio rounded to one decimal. 2.0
